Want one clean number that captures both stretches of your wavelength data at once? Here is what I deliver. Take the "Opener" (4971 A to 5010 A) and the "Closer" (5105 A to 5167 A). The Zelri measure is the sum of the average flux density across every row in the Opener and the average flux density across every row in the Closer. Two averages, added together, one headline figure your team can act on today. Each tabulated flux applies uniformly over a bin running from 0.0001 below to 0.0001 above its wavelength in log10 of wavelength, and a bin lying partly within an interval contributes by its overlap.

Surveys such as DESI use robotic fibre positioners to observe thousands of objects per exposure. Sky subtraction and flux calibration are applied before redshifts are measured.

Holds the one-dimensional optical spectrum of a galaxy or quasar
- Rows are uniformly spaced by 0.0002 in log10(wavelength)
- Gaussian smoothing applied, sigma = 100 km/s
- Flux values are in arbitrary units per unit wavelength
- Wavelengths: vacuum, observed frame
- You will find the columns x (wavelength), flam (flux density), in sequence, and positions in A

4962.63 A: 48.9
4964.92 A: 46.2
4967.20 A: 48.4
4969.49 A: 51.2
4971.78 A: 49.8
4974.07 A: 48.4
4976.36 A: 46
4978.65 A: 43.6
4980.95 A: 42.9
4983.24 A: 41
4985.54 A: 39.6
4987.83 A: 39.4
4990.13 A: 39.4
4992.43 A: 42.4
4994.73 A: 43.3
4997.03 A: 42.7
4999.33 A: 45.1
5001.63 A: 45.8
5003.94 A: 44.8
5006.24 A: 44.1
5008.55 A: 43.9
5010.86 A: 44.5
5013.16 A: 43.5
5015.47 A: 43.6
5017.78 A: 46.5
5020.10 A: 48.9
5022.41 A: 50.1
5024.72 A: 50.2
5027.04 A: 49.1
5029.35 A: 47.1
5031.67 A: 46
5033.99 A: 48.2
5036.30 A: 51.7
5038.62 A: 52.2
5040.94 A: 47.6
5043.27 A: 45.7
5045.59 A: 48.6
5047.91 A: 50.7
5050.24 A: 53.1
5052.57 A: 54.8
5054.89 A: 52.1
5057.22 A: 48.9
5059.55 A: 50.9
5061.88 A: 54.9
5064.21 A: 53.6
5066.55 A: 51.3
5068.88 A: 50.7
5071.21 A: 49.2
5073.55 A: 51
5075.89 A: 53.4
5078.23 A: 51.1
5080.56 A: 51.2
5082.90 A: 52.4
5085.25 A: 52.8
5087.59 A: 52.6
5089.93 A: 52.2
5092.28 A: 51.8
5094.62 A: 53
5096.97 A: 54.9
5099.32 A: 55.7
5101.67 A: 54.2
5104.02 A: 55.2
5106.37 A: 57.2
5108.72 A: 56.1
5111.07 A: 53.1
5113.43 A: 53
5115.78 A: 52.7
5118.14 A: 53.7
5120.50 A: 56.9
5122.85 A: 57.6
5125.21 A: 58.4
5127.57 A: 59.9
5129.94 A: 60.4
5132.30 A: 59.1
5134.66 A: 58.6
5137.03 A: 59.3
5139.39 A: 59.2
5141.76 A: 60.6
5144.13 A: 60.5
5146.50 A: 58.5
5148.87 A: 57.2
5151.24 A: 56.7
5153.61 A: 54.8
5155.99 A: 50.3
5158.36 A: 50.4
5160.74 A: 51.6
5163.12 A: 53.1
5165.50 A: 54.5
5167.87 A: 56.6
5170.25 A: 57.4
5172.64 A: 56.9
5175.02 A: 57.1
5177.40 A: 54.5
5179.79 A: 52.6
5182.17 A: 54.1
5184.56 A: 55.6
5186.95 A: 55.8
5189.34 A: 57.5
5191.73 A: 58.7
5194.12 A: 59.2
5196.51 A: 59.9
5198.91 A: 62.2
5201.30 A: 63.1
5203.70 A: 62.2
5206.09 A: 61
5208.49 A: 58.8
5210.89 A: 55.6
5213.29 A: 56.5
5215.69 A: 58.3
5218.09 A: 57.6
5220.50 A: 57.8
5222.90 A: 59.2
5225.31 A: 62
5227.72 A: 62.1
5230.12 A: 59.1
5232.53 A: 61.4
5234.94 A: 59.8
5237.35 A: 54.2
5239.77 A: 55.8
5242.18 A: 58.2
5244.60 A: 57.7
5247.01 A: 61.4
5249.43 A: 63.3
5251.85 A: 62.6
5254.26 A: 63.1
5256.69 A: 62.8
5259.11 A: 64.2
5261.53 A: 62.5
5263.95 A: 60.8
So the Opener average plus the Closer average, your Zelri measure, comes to 100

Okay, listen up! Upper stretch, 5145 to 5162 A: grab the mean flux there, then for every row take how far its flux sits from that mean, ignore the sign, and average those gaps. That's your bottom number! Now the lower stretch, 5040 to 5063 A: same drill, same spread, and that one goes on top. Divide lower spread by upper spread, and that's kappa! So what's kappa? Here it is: 0.82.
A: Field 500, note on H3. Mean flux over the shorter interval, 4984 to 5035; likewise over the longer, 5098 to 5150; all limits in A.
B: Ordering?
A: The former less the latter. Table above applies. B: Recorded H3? -12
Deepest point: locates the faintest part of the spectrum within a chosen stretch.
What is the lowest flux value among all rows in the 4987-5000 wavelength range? 39.4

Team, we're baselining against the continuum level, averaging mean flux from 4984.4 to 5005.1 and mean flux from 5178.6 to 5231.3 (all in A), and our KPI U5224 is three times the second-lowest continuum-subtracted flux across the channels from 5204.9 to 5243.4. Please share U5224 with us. 15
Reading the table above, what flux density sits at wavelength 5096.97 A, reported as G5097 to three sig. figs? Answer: 54.9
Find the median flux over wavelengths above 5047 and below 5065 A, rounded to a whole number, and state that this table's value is 53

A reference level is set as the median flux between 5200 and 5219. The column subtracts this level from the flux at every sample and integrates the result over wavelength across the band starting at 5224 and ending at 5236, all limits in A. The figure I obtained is 28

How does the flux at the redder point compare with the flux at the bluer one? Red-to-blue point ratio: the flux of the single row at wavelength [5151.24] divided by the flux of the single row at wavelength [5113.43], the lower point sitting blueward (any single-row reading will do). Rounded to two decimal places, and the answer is 1.07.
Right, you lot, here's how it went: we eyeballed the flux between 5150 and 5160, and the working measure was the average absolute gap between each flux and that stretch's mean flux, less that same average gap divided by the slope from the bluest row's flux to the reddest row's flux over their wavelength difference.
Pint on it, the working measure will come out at 6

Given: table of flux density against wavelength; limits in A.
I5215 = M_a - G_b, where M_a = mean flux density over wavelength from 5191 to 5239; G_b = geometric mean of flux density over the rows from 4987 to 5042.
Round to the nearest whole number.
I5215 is 14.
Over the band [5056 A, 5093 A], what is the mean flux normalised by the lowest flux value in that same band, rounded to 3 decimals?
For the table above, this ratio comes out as 1.058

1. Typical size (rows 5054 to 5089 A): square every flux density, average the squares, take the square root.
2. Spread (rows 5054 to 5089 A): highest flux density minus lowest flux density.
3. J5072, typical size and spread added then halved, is 29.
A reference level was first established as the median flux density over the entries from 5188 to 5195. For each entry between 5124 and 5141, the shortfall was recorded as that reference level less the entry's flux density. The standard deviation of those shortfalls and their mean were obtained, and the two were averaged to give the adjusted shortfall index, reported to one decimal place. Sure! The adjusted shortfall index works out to 0.0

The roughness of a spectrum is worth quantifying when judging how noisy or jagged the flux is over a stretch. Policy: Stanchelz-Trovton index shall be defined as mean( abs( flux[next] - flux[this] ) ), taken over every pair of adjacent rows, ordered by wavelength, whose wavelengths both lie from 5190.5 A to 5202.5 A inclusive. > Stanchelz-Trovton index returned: 1.10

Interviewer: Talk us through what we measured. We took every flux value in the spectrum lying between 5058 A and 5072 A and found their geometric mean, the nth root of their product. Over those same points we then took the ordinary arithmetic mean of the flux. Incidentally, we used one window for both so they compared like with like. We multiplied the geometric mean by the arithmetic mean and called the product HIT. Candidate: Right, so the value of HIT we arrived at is 2678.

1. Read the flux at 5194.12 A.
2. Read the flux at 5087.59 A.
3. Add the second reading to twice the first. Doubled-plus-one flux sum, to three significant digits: 171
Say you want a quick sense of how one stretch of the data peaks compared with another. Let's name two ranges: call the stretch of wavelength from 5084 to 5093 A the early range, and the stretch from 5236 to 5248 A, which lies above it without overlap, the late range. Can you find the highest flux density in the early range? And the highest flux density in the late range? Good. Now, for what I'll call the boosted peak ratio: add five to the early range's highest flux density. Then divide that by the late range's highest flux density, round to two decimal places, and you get 0.94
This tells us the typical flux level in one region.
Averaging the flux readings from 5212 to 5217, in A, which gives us 57.4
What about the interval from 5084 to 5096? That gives 52.5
